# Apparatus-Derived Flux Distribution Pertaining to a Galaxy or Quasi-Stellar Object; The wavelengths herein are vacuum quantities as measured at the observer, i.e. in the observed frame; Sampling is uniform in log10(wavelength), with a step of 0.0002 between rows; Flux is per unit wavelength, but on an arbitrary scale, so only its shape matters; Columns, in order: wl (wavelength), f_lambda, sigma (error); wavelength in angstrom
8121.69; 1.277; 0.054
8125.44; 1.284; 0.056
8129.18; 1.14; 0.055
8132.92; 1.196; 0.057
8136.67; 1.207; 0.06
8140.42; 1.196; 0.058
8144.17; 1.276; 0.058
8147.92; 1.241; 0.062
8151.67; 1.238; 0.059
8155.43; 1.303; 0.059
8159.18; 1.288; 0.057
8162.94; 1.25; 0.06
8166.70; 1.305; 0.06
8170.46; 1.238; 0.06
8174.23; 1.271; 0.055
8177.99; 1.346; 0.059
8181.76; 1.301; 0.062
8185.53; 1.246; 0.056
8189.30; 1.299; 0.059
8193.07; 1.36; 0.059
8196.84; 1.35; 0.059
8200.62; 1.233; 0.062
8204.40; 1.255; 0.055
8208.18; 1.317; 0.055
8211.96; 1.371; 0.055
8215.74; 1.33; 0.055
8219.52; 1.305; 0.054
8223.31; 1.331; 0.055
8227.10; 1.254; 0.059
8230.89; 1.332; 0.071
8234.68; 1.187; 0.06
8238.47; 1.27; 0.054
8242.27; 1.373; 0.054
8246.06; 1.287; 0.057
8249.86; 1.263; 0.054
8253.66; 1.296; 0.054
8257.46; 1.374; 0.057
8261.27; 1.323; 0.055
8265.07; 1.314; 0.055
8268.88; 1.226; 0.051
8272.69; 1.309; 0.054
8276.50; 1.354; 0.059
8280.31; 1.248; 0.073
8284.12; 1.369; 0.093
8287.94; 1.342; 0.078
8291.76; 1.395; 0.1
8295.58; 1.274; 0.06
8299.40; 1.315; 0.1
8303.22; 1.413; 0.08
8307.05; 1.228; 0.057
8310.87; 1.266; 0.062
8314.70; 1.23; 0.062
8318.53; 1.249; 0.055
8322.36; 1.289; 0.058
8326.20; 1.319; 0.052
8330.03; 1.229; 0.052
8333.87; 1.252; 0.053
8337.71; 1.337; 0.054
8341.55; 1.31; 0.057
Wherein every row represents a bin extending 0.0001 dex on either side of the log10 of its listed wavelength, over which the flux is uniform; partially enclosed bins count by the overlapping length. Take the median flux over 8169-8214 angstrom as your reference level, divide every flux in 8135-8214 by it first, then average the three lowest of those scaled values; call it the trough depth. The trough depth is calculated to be 0.932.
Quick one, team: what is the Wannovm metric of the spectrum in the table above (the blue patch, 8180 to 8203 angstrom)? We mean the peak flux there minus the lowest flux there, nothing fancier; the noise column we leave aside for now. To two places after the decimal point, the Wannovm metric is 0.13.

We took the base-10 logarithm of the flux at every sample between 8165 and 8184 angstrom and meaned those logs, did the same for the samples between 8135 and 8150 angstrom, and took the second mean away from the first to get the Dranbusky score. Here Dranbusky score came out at 0.021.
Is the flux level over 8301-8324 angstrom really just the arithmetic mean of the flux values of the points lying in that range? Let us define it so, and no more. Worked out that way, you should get 1.28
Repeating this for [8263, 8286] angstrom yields 1.30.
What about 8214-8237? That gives 1.29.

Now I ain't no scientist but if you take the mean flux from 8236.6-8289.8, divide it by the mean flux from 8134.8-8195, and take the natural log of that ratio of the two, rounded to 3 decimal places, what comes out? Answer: 0.029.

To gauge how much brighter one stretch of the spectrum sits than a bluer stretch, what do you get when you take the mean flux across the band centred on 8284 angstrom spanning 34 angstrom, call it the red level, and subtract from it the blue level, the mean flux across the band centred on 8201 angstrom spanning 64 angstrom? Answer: 0.012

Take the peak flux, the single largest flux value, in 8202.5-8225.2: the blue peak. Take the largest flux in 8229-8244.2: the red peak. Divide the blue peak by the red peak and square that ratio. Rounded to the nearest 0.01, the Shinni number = 1.00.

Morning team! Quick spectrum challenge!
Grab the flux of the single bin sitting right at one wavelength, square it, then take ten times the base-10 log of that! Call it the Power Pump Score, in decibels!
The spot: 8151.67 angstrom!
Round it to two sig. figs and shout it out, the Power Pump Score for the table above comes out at 1.9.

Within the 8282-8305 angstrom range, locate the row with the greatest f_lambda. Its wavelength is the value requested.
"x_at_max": 8303.22 angstrom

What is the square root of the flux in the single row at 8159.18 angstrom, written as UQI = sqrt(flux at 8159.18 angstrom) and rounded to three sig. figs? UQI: 1.13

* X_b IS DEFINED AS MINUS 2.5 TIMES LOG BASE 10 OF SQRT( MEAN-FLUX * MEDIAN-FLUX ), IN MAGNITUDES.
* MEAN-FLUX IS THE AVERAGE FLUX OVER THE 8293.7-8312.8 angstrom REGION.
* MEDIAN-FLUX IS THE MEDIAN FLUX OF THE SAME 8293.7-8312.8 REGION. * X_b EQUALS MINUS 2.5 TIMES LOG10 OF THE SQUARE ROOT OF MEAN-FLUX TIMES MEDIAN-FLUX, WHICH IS -0.274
